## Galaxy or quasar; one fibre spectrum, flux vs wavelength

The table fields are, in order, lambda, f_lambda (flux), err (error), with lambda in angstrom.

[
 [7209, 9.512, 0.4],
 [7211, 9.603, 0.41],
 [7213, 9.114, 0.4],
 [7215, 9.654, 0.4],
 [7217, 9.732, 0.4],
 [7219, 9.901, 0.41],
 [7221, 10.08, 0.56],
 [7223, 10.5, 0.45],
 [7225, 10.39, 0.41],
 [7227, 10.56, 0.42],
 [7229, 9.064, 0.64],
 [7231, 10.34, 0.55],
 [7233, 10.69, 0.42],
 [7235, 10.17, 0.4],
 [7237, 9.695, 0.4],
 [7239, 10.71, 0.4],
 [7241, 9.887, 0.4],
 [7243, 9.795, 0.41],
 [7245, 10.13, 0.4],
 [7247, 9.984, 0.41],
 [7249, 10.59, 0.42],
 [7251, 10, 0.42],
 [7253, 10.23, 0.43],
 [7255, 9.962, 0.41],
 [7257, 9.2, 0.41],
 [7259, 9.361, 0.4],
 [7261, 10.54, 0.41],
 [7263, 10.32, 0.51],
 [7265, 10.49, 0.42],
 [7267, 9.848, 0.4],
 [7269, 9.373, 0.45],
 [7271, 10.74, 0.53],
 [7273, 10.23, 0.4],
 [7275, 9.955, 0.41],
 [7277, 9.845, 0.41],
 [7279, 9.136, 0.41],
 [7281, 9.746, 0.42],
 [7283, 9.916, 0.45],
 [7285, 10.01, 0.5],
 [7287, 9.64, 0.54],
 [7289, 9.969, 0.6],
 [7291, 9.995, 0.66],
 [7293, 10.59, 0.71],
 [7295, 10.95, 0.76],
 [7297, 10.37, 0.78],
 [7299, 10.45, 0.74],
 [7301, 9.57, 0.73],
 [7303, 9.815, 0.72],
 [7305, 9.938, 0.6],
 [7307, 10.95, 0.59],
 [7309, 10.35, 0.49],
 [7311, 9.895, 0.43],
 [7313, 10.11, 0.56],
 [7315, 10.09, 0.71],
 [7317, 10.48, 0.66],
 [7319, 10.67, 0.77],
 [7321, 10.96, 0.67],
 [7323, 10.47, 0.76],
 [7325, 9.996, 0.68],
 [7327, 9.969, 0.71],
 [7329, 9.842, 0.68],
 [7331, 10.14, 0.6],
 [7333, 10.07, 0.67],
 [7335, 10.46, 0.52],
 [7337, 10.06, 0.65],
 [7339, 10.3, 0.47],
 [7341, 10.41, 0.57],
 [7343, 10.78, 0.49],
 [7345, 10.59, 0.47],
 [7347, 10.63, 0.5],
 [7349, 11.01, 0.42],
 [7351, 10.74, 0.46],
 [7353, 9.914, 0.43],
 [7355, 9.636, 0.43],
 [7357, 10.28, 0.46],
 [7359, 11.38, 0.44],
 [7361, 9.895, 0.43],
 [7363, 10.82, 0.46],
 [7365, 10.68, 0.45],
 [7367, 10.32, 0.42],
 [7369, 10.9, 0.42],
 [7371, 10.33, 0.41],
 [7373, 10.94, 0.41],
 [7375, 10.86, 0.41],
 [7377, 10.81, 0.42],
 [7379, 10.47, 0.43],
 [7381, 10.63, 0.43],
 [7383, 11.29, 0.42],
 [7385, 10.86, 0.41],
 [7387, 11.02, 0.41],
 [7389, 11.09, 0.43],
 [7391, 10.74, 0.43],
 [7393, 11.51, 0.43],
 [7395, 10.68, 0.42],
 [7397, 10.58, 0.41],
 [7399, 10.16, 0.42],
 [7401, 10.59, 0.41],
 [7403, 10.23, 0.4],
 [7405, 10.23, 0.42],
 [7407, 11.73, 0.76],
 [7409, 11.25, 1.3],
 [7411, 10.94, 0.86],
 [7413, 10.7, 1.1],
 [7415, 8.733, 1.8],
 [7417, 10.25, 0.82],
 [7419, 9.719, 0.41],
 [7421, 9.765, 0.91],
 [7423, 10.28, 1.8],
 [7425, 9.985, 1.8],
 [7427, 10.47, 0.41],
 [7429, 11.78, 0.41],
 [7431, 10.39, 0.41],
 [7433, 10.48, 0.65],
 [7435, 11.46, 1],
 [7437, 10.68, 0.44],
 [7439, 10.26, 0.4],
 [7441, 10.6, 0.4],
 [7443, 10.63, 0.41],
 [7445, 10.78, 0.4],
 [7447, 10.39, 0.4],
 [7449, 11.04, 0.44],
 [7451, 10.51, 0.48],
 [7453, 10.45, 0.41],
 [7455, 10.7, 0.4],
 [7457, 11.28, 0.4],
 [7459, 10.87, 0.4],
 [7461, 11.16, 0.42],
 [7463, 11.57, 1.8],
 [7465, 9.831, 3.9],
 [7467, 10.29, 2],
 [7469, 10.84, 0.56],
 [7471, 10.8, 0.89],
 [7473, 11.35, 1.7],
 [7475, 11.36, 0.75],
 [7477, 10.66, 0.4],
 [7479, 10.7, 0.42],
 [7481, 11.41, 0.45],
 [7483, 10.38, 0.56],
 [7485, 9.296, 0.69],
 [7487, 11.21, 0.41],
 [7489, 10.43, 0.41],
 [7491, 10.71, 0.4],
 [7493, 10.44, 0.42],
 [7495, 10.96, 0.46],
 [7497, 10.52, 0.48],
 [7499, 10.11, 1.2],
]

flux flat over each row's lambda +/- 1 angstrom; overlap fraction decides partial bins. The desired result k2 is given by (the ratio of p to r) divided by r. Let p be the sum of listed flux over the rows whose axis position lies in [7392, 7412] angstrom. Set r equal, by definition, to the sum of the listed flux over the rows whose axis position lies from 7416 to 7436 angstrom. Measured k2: 0.0099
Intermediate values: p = 108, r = 104.6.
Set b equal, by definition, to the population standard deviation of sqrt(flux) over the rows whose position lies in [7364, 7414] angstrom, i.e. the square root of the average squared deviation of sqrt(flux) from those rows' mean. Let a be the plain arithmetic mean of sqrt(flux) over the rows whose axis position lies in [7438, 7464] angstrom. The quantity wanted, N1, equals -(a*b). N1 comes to -0.19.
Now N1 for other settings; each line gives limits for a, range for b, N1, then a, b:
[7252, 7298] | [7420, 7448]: -0.24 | 3.16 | 0.077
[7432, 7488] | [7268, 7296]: -0.25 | 3.28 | 0.076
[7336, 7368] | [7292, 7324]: -0.21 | 3.23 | 0.064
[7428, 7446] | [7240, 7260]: -0.20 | 3.28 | 0.061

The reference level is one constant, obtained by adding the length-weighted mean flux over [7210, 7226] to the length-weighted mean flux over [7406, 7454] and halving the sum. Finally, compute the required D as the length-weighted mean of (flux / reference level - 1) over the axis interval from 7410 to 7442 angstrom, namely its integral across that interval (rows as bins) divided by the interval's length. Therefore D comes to 0.019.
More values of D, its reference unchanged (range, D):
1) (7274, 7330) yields -0.008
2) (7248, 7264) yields -0.018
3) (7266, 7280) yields -0.033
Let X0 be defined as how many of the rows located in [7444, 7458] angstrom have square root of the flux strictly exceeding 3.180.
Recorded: 7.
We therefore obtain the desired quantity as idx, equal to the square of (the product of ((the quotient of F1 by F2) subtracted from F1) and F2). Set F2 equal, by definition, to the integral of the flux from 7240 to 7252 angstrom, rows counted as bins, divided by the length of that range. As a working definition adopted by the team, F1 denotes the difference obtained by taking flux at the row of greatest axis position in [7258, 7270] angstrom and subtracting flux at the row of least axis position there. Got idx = 0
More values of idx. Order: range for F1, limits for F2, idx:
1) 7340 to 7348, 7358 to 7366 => 5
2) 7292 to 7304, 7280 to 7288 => 47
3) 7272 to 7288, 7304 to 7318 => 30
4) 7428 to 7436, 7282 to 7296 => 9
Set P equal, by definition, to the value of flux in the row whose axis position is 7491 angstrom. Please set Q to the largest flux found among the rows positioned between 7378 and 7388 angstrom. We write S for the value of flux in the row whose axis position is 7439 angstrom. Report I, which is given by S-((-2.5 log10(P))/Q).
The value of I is 10.5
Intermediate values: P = 10.71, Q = 11.29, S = 10.26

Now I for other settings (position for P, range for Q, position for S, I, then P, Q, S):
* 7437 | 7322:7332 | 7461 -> 11.4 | 10.68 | 10.47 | 11.16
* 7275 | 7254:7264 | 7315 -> 10.3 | 9.955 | 10.54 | 10.09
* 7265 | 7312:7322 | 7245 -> 10.4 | 10.49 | 10.96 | 10.13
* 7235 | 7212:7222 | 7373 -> 11.2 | 10.17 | 10.08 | 10.94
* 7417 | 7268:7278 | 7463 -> 11.8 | 10.25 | 10.74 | 11.57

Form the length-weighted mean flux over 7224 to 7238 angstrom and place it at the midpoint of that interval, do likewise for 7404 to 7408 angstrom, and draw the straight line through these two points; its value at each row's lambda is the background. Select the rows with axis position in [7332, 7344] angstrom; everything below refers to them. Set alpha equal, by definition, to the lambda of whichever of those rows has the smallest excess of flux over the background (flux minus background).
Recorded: 7337 angstrom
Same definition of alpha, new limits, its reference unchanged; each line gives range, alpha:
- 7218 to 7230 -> 7229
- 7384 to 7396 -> 7395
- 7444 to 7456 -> 7447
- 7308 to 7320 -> 7311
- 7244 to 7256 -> 7255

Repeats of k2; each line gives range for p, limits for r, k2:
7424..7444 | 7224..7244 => 0.0104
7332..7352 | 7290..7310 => 0.0099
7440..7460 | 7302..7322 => 0.0101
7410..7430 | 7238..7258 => 0.0102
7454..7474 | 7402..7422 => 0.0101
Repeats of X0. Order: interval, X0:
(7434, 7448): 7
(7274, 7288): 0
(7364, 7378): 7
